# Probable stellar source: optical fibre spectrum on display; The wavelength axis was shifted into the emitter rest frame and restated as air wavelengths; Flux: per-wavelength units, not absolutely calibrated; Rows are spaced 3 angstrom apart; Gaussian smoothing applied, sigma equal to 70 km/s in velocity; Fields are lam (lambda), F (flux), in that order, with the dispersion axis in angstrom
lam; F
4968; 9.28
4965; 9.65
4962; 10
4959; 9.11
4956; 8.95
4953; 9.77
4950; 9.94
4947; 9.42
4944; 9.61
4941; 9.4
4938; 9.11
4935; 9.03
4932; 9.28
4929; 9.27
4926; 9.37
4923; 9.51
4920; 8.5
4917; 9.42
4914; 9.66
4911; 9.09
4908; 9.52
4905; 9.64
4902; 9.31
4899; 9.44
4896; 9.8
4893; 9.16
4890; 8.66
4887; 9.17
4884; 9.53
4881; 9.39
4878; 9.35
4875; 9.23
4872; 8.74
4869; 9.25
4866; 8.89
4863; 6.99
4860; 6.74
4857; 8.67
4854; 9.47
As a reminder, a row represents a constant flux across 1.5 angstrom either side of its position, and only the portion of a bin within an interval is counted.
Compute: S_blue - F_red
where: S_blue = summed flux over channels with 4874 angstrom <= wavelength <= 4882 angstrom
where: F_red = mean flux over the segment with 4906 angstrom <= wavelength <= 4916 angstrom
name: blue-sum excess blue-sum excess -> 18.5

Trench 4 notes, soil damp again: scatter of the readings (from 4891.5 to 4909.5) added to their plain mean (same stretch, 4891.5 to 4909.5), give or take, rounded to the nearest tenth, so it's 9.7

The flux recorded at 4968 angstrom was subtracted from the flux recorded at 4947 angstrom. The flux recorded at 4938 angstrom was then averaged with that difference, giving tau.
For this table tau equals 4.6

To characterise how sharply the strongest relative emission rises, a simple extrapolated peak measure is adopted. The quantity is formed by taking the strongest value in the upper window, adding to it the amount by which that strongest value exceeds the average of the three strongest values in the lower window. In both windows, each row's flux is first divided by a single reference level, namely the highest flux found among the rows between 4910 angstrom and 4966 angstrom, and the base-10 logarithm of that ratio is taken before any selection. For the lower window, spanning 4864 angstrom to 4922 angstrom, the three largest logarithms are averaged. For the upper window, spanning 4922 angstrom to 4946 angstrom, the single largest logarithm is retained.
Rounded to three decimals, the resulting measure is -0.021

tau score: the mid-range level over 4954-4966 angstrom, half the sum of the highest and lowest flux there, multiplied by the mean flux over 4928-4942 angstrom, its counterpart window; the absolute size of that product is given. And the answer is 87.3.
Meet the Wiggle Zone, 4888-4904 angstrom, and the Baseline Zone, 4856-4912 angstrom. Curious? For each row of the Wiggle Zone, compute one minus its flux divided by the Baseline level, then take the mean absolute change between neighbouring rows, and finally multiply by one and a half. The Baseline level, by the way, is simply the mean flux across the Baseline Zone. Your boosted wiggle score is 0.068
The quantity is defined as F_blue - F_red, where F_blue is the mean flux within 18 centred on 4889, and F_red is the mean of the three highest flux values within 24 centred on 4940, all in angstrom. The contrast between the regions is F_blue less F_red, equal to -0.4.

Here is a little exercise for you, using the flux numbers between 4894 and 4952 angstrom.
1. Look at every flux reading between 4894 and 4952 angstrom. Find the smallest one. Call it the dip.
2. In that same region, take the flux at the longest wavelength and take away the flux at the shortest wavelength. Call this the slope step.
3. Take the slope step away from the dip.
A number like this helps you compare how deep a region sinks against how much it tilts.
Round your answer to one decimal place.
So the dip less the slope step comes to 8.4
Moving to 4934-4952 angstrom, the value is 8.1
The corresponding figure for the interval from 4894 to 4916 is 9.2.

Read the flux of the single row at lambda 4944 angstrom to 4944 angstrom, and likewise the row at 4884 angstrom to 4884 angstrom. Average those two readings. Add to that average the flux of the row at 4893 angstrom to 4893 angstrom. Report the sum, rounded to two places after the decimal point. 18.73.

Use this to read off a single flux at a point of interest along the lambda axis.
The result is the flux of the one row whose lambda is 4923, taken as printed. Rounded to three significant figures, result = 9.51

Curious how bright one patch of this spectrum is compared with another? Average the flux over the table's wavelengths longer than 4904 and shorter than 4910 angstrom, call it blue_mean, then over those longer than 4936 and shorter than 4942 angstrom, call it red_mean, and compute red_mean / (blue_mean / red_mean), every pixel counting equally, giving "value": 8.9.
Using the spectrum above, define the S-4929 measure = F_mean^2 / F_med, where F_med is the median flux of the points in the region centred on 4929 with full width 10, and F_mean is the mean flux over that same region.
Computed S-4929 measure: 9.33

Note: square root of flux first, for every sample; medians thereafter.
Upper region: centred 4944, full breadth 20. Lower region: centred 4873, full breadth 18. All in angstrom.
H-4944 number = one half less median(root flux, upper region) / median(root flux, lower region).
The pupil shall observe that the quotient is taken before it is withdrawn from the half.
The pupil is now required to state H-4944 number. -0.510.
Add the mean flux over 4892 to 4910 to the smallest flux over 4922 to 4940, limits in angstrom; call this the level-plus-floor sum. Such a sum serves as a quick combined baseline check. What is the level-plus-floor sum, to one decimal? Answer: 18.5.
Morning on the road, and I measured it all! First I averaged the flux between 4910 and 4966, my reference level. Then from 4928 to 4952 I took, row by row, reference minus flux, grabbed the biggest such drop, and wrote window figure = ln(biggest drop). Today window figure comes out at -1.07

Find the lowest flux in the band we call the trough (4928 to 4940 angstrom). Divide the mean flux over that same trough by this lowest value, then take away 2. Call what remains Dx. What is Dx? -0.984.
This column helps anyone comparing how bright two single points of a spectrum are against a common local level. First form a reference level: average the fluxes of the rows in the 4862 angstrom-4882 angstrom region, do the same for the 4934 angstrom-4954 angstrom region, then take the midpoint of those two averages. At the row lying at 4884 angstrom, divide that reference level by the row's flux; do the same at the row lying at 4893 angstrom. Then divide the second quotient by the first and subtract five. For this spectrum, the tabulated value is -3.96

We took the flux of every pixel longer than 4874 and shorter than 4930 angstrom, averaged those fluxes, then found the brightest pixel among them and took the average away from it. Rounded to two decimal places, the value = 0.48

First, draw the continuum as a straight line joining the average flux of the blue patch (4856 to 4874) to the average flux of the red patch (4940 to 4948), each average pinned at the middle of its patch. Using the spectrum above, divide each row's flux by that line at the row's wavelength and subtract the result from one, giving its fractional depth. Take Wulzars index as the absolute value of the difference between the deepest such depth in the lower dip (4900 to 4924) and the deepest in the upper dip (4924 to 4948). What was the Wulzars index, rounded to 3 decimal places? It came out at 0.033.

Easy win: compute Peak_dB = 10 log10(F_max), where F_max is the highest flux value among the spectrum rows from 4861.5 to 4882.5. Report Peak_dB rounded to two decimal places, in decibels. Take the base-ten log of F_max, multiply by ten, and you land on 9.73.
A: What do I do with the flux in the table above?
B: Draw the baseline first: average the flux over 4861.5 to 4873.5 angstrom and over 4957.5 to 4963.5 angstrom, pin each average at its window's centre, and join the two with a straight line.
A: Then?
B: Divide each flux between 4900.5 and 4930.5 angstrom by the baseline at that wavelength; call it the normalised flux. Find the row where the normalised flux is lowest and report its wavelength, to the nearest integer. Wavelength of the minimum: 4920 angstrom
